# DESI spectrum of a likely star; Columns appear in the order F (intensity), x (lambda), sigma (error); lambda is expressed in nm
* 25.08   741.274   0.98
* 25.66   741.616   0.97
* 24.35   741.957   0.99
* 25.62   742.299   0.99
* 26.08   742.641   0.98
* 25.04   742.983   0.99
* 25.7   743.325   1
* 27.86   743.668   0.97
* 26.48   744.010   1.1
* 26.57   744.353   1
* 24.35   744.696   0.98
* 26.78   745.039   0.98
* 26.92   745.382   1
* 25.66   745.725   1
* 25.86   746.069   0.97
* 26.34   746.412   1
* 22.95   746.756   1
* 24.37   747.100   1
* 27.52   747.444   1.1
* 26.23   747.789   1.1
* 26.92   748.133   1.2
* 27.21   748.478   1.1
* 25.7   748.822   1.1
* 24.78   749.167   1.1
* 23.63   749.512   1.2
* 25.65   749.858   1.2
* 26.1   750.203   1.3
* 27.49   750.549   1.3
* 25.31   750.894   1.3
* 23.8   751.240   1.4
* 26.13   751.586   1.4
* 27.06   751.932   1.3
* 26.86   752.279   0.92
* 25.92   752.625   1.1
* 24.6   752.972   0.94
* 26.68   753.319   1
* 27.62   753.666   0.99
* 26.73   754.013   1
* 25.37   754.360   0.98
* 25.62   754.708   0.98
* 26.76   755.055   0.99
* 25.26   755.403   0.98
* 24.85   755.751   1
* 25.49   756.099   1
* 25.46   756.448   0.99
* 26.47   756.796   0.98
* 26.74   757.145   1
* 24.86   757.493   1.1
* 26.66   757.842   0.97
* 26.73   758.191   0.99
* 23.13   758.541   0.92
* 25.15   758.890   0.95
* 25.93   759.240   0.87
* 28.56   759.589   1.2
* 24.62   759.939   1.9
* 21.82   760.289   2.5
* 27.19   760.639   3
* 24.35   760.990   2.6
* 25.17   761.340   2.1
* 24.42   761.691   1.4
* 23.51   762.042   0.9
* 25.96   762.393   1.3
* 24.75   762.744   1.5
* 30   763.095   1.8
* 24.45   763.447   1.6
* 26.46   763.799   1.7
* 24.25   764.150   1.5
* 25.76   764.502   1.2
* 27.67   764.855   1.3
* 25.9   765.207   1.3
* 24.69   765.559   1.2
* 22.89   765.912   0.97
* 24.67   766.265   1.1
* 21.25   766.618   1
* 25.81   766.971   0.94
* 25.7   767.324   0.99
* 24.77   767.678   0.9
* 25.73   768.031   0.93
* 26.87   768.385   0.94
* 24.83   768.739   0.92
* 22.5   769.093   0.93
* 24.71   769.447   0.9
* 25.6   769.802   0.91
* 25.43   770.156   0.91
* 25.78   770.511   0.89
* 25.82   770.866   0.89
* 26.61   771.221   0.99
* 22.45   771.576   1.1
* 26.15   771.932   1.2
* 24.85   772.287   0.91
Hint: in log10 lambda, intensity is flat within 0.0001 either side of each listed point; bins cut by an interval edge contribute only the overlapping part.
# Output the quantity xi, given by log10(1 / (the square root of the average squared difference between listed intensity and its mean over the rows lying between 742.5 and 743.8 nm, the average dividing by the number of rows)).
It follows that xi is -0.02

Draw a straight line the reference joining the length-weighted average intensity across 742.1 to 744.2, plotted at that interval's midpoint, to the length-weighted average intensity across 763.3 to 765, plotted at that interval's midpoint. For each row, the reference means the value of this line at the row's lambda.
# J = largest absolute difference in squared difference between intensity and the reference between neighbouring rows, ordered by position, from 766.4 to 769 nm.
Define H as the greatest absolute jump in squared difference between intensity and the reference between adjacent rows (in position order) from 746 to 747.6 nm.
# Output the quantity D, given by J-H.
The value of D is 10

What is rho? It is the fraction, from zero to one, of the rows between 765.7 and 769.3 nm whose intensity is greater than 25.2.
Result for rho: 0.40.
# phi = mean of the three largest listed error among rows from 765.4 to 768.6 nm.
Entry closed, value 1.10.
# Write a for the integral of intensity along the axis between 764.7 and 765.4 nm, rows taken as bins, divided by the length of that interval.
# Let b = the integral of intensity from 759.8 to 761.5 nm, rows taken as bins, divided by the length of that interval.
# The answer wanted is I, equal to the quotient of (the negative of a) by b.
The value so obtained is -1.09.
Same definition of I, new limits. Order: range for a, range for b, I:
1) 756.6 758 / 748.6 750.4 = -1.04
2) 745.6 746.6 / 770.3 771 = -1.01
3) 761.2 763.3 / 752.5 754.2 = -0.97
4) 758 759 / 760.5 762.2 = -1.01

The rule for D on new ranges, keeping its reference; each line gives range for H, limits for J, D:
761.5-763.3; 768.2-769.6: -8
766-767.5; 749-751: -14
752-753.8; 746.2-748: 7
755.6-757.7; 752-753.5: 1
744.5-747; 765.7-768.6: 10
